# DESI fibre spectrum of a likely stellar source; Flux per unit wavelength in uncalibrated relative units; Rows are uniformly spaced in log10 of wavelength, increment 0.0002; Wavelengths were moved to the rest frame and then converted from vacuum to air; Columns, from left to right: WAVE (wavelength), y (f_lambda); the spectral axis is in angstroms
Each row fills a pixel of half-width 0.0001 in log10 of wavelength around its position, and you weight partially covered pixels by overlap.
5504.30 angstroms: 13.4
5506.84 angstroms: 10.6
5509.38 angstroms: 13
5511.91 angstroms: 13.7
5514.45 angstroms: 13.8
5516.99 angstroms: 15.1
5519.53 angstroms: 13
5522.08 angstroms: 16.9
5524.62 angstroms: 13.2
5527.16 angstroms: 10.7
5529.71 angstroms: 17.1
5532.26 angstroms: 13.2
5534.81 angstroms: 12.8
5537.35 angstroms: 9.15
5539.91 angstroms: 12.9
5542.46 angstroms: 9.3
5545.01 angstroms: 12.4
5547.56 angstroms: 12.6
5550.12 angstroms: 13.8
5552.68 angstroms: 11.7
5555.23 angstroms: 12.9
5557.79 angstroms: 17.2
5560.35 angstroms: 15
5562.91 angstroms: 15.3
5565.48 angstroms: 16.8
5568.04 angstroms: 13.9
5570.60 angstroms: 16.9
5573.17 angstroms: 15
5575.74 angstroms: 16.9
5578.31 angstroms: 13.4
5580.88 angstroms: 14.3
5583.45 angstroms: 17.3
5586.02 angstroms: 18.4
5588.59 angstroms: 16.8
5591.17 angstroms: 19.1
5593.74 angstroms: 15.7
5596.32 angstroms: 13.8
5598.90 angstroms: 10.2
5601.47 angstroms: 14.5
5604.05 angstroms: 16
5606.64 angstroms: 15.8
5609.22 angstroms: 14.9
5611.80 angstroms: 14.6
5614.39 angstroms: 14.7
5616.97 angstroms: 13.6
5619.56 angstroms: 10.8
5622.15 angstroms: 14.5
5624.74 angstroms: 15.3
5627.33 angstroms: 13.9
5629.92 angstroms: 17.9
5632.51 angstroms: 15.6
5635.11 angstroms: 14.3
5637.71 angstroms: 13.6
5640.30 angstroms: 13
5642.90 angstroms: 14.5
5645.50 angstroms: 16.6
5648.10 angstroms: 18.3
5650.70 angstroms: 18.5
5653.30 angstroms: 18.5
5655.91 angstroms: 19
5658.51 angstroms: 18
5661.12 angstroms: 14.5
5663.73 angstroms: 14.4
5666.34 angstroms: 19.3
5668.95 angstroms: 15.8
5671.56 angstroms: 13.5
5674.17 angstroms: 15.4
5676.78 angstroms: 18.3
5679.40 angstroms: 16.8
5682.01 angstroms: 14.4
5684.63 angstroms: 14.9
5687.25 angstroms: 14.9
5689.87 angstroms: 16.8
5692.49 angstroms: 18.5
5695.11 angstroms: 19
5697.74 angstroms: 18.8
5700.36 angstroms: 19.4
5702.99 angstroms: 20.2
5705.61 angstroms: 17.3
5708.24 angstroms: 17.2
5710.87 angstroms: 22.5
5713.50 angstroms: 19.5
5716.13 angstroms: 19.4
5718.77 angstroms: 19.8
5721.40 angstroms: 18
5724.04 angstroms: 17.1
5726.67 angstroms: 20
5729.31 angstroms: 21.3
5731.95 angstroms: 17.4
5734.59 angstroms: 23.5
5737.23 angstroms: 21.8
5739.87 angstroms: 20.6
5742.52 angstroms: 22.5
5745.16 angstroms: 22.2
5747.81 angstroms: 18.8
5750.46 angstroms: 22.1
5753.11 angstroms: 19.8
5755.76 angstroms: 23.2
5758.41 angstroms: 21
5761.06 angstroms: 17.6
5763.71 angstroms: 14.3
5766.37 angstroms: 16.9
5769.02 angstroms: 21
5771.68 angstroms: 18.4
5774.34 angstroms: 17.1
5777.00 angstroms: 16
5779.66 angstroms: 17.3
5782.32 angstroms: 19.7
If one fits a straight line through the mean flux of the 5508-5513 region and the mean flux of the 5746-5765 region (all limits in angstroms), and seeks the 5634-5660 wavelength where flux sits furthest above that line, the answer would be 5655.91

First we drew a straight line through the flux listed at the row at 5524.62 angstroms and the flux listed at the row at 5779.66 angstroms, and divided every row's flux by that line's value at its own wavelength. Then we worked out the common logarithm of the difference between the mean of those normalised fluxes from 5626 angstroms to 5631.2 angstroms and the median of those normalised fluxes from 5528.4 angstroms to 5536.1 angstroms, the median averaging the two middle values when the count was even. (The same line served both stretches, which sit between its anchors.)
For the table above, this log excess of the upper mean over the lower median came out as -1.11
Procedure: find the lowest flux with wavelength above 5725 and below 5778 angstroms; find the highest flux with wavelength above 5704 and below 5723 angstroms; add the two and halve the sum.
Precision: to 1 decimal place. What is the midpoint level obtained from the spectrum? 18.4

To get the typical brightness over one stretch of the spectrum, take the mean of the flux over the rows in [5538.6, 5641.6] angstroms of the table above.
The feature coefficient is 15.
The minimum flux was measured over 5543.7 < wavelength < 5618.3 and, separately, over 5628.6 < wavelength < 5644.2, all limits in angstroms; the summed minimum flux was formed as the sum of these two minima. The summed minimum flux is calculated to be 23.2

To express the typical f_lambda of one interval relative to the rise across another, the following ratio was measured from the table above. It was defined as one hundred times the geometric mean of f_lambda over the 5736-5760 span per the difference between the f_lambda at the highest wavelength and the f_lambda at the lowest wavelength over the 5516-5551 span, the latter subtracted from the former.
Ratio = -1638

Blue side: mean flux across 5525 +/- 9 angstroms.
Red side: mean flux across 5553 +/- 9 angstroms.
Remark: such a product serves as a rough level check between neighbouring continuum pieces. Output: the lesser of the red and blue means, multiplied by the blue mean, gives 194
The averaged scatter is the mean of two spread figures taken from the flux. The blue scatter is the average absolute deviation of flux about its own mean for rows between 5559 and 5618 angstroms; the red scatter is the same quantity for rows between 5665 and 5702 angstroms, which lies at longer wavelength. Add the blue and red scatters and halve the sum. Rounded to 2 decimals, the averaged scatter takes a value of 1.58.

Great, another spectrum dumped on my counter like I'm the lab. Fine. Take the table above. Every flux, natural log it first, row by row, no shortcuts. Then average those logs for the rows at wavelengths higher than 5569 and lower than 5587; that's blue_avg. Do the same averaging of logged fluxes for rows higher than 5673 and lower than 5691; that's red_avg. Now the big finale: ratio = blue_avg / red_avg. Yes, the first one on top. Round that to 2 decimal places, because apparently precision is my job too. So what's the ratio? 1.00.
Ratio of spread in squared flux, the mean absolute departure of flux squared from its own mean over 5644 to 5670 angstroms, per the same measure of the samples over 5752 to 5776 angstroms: 0.64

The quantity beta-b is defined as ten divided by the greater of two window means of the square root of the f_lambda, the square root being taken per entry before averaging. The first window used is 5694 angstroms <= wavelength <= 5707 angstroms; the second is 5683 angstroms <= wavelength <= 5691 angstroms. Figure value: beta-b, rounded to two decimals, 2.30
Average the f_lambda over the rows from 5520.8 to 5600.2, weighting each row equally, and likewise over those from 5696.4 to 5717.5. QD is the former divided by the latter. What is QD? 0.74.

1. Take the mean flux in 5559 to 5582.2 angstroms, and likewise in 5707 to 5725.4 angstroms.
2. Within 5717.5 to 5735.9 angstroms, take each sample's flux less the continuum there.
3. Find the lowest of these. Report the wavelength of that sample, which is 5724.04 angstroms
